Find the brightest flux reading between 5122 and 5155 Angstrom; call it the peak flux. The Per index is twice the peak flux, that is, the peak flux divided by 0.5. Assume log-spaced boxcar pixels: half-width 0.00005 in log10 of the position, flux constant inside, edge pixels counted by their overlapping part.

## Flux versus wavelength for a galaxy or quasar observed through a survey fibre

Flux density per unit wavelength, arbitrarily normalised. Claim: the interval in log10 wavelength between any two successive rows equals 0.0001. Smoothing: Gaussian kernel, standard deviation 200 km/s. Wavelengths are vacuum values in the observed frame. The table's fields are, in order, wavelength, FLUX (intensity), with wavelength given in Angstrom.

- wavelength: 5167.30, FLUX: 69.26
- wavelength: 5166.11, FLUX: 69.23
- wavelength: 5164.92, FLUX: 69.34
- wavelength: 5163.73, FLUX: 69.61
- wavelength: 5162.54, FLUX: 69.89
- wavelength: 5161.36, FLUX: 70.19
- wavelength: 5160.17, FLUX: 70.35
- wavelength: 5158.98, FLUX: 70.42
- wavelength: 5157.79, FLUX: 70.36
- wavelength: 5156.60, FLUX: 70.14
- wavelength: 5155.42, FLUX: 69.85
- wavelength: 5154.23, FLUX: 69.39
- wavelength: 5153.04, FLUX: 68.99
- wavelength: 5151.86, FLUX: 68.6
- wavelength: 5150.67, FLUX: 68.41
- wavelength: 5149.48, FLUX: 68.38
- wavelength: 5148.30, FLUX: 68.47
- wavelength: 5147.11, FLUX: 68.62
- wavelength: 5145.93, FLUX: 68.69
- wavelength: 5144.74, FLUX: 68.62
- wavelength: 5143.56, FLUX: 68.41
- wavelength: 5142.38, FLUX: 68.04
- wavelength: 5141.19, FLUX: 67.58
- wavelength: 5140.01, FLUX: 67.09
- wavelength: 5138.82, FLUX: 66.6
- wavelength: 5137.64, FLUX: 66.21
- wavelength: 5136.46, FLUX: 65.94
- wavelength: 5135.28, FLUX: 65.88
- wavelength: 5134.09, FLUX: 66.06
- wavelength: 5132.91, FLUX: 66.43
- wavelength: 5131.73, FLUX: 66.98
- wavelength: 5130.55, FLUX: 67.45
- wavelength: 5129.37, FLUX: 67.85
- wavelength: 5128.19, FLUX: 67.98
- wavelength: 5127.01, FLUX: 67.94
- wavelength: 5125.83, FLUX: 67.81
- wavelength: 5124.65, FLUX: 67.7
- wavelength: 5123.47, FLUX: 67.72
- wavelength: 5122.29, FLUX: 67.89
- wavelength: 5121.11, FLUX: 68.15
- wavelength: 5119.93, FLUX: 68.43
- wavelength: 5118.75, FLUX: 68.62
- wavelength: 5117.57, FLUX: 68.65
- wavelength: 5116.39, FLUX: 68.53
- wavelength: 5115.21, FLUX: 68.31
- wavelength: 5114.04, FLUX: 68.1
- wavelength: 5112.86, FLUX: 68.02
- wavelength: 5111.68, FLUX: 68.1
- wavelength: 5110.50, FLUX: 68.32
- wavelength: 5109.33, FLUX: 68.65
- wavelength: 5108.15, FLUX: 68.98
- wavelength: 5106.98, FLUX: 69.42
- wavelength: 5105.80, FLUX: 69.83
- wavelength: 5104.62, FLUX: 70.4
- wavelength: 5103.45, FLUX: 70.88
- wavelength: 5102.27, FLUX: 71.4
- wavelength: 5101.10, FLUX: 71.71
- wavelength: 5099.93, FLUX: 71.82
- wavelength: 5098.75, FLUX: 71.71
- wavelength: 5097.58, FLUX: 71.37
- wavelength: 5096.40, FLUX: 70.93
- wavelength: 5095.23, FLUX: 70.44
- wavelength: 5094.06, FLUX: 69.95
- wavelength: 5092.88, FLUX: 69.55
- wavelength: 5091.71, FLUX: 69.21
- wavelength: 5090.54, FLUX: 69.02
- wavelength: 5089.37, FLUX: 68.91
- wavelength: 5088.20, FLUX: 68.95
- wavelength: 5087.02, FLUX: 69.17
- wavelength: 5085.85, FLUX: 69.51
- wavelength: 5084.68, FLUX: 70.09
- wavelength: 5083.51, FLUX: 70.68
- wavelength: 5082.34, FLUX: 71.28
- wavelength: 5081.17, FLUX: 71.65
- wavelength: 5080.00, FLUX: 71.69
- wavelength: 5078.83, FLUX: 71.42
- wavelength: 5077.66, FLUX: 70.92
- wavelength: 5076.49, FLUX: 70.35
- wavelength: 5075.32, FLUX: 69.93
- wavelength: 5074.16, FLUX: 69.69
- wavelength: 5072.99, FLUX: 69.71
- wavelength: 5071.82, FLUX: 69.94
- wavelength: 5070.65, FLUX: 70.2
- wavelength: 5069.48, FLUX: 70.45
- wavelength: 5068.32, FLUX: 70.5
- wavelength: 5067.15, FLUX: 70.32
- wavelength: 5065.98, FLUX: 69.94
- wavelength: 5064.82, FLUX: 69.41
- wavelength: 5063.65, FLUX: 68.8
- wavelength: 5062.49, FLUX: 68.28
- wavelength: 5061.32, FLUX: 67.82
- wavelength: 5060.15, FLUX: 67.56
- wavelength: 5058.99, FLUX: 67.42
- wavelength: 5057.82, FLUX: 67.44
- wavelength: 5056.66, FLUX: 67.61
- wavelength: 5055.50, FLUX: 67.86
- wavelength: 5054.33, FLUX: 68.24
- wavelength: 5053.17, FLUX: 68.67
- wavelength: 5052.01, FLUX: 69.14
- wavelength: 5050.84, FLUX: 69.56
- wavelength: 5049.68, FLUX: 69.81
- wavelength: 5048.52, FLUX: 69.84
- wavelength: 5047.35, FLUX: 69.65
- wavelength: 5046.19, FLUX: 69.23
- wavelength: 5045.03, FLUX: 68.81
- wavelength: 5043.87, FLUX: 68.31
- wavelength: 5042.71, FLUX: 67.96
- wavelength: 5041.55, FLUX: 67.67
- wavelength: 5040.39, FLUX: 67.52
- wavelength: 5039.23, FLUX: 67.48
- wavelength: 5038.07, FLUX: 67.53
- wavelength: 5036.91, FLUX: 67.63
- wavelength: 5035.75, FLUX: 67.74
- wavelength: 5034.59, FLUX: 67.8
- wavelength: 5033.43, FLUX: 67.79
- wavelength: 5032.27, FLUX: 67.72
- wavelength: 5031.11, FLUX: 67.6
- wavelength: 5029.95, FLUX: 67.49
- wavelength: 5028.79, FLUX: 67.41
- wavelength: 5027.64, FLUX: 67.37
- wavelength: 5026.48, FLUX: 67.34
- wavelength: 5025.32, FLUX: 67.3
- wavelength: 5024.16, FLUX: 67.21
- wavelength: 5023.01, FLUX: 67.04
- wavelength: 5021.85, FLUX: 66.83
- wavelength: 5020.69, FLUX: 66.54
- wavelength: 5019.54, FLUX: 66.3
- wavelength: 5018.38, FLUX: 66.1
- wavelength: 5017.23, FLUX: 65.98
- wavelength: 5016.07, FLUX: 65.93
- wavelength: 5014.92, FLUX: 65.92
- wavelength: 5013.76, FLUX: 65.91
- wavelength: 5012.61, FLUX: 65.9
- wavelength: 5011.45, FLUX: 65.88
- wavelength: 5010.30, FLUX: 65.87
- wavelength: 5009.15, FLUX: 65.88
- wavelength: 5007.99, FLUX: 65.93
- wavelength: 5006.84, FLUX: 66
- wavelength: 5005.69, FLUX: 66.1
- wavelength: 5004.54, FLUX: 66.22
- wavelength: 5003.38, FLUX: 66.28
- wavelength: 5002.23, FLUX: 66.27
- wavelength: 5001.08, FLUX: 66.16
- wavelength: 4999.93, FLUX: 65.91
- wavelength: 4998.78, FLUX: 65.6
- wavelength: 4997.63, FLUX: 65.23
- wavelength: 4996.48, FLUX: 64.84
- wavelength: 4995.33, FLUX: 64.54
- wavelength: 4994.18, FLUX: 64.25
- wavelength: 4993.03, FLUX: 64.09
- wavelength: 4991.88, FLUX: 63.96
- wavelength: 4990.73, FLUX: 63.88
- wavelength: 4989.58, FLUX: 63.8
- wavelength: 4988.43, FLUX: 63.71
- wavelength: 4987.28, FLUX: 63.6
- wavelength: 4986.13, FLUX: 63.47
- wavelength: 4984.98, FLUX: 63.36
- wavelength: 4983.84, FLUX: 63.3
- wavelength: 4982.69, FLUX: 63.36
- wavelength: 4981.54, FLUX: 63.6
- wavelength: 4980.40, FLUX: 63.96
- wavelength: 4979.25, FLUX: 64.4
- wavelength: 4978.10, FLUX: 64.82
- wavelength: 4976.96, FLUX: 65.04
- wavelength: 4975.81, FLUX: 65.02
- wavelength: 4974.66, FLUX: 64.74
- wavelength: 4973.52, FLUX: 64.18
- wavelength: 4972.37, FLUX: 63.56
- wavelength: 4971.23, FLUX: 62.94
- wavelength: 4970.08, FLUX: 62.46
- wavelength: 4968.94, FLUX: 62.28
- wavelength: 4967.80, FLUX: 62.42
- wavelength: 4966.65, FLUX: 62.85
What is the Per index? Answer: 139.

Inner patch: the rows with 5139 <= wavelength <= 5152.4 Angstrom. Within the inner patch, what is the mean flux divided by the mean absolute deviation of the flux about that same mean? 180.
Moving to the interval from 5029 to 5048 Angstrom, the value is 135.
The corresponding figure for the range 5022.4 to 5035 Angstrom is 339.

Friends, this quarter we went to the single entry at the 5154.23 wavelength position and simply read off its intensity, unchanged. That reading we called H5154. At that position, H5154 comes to 69.39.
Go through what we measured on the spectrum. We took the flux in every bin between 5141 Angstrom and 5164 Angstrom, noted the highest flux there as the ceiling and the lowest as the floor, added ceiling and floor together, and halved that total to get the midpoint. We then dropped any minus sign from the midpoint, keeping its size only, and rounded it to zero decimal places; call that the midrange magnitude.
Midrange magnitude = 69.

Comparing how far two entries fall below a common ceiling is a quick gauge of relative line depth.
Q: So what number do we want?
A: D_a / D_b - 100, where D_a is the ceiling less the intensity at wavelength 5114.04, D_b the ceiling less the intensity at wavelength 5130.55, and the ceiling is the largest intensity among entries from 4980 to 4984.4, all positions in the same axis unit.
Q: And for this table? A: -98.8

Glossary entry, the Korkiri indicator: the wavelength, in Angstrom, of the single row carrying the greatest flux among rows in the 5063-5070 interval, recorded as 5068.32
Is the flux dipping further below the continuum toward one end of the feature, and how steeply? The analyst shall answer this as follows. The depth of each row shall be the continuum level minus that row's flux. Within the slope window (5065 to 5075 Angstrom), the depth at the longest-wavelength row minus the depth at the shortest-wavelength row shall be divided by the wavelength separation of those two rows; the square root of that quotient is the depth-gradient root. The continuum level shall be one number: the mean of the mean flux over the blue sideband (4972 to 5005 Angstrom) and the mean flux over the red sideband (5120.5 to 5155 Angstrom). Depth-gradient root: 0.17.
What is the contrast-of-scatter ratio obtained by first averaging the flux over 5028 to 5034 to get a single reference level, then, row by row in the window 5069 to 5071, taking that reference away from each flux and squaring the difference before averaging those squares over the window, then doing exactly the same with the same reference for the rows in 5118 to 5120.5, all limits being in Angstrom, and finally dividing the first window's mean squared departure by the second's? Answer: 8.6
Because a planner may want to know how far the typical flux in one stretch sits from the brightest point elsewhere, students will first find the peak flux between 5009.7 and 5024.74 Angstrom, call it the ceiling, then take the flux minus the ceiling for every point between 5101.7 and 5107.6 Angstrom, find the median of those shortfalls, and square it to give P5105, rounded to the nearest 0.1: 10.2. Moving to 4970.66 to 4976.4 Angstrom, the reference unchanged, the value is 9.2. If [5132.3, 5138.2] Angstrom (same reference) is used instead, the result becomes 1.3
